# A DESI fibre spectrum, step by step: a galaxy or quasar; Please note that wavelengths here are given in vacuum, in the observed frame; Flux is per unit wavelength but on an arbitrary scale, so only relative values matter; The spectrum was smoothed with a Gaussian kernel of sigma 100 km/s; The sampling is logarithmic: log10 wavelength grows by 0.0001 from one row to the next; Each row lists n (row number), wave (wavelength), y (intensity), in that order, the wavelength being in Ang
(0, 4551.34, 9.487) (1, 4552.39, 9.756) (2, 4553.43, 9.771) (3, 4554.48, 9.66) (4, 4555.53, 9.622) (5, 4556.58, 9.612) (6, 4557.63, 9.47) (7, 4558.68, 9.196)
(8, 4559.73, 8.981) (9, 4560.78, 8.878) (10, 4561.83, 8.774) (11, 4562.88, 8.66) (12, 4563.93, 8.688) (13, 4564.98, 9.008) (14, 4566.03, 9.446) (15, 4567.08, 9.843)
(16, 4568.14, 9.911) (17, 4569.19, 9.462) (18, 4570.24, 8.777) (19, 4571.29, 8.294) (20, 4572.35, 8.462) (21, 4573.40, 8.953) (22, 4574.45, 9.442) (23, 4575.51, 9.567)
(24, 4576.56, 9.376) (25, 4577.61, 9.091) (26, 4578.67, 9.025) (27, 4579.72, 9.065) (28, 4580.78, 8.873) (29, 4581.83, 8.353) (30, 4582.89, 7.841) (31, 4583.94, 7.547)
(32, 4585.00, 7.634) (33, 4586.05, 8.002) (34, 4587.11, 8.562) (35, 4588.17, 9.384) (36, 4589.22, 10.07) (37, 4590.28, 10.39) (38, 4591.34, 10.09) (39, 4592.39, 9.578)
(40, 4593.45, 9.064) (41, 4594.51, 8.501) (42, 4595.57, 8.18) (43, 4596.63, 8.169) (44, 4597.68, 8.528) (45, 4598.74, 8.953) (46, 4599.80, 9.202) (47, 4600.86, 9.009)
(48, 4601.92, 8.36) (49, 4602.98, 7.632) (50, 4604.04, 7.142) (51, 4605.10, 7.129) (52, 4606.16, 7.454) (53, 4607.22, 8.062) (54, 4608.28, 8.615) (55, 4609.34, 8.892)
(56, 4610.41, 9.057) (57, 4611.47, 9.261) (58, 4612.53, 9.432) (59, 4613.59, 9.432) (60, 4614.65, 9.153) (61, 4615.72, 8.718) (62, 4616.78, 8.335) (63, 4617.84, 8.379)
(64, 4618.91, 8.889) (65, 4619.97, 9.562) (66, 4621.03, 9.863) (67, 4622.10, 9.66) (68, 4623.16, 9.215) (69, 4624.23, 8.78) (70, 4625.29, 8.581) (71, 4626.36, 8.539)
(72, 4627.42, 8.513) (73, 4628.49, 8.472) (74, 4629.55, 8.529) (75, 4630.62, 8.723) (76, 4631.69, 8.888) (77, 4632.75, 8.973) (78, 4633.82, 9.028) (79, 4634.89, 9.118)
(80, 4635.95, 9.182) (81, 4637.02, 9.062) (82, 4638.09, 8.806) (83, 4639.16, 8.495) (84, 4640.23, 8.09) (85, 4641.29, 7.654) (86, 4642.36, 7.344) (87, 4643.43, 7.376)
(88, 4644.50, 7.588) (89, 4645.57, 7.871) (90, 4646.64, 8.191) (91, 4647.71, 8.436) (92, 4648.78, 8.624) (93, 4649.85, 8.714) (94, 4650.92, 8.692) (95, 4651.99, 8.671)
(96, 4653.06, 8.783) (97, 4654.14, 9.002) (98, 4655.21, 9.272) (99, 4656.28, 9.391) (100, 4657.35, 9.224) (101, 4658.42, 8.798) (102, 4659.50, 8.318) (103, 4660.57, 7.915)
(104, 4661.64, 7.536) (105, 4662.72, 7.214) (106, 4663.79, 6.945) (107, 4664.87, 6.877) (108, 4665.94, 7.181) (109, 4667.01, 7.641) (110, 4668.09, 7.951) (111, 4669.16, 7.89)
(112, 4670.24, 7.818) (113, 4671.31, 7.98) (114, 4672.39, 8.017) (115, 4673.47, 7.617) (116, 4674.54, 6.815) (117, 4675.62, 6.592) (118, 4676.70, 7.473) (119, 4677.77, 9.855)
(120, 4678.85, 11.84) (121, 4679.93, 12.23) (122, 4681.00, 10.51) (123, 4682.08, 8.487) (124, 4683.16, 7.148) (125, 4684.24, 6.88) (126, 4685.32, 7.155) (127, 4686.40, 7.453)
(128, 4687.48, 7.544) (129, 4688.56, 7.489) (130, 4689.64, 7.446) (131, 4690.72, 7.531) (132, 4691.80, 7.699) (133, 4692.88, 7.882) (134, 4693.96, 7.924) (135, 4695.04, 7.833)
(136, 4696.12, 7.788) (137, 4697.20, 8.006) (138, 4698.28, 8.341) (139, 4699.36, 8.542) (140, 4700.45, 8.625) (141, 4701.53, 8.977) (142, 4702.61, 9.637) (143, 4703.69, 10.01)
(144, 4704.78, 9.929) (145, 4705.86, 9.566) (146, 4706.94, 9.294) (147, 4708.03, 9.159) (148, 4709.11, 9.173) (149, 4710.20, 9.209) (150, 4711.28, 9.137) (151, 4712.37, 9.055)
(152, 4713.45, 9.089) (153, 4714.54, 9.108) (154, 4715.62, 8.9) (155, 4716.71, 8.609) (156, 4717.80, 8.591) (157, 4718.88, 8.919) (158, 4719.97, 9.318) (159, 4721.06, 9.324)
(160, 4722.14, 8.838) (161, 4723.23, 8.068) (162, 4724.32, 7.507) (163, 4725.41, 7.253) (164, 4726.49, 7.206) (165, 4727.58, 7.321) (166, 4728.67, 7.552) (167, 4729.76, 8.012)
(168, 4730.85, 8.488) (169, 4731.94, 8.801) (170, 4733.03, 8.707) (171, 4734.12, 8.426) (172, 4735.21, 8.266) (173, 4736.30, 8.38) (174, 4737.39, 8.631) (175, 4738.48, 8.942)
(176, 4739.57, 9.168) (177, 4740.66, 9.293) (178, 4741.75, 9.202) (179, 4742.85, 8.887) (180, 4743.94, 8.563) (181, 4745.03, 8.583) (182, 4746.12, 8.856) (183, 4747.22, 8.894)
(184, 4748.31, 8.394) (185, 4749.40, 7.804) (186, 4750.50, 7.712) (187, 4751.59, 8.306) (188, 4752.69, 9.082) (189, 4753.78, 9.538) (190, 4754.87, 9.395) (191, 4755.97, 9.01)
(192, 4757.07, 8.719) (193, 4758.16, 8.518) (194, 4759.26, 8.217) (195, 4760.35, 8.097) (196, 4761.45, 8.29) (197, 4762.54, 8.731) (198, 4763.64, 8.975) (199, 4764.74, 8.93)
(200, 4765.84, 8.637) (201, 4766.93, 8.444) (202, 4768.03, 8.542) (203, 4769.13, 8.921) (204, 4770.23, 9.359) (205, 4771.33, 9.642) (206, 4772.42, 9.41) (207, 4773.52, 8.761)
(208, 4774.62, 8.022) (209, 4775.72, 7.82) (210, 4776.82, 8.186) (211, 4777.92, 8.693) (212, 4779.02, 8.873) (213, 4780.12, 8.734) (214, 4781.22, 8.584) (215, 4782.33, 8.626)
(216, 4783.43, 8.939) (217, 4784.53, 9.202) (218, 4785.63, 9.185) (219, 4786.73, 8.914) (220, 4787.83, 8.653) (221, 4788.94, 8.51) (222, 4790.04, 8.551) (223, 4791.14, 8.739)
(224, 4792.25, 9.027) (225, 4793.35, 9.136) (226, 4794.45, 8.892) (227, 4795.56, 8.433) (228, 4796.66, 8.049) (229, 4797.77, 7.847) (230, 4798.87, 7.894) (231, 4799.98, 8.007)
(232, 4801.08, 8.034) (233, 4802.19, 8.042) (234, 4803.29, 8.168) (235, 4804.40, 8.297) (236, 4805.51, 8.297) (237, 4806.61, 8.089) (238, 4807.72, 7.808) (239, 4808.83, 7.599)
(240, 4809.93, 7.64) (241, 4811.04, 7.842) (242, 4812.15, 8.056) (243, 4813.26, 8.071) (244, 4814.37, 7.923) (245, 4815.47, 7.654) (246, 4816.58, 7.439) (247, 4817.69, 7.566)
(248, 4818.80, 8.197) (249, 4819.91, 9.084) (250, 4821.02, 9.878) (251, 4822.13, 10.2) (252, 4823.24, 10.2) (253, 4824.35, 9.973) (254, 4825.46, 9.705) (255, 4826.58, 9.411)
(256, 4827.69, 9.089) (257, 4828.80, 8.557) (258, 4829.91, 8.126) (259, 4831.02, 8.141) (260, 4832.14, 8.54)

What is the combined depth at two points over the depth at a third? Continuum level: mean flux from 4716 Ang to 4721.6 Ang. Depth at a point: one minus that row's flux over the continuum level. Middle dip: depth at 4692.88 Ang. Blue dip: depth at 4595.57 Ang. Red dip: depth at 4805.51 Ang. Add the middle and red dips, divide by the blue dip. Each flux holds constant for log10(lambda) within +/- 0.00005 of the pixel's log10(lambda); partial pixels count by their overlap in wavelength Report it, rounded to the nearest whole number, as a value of 2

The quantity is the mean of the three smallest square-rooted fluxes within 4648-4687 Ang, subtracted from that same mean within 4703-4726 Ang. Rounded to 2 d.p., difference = 0.16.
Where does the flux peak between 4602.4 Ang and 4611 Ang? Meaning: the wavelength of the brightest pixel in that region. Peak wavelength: 4610.41 Ang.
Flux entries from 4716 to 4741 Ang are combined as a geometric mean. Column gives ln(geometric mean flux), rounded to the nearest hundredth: 2.13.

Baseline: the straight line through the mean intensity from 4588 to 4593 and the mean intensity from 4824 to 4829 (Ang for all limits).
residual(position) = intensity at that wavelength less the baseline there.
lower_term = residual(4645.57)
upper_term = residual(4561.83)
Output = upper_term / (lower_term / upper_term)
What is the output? -0.8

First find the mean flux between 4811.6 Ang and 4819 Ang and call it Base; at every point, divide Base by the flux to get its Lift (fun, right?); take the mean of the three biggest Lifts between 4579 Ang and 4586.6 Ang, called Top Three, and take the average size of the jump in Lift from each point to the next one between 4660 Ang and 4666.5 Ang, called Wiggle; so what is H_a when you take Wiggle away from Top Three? 0.98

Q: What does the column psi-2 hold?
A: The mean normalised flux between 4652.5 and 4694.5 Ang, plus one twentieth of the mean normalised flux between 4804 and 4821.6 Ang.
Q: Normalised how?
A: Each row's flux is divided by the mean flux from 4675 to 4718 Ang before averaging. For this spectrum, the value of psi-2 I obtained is 0.99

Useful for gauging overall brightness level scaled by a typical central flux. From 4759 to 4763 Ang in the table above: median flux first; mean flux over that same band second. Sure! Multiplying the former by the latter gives 69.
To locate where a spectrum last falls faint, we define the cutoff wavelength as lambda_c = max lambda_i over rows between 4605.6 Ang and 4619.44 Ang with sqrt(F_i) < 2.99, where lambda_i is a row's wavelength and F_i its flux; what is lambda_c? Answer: 4618.91 Ang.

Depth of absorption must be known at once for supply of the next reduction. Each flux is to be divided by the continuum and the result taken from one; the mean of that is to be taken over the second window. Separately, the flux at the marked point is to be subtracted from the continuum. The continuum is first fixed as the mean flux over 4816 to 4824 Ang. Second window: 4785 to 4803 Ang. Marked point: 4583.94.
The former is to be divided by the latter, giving 0.04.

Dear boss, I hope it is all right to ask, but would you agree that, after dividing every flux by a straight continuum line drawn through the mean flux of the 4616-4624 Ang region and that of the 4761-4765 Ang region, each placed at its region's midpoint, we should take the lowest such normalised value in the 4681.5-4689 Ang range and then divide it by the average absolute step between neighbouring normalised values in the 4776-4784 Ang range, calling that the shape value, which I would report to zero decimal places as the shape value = 30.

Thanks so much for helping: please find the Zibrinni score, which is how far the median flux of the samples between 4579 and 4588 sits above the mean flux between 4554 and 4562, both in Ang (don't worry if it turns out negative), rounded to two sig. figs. -1.1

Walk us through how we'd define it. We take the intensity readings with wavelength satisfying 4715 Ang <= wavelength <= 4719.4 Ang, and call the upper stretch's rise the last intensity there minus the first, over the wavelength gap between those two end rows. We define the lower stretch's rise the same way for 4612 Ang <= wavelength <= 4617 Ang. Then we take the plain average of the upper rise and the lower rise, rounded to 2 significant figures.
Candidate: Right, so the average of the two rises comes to -0.13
